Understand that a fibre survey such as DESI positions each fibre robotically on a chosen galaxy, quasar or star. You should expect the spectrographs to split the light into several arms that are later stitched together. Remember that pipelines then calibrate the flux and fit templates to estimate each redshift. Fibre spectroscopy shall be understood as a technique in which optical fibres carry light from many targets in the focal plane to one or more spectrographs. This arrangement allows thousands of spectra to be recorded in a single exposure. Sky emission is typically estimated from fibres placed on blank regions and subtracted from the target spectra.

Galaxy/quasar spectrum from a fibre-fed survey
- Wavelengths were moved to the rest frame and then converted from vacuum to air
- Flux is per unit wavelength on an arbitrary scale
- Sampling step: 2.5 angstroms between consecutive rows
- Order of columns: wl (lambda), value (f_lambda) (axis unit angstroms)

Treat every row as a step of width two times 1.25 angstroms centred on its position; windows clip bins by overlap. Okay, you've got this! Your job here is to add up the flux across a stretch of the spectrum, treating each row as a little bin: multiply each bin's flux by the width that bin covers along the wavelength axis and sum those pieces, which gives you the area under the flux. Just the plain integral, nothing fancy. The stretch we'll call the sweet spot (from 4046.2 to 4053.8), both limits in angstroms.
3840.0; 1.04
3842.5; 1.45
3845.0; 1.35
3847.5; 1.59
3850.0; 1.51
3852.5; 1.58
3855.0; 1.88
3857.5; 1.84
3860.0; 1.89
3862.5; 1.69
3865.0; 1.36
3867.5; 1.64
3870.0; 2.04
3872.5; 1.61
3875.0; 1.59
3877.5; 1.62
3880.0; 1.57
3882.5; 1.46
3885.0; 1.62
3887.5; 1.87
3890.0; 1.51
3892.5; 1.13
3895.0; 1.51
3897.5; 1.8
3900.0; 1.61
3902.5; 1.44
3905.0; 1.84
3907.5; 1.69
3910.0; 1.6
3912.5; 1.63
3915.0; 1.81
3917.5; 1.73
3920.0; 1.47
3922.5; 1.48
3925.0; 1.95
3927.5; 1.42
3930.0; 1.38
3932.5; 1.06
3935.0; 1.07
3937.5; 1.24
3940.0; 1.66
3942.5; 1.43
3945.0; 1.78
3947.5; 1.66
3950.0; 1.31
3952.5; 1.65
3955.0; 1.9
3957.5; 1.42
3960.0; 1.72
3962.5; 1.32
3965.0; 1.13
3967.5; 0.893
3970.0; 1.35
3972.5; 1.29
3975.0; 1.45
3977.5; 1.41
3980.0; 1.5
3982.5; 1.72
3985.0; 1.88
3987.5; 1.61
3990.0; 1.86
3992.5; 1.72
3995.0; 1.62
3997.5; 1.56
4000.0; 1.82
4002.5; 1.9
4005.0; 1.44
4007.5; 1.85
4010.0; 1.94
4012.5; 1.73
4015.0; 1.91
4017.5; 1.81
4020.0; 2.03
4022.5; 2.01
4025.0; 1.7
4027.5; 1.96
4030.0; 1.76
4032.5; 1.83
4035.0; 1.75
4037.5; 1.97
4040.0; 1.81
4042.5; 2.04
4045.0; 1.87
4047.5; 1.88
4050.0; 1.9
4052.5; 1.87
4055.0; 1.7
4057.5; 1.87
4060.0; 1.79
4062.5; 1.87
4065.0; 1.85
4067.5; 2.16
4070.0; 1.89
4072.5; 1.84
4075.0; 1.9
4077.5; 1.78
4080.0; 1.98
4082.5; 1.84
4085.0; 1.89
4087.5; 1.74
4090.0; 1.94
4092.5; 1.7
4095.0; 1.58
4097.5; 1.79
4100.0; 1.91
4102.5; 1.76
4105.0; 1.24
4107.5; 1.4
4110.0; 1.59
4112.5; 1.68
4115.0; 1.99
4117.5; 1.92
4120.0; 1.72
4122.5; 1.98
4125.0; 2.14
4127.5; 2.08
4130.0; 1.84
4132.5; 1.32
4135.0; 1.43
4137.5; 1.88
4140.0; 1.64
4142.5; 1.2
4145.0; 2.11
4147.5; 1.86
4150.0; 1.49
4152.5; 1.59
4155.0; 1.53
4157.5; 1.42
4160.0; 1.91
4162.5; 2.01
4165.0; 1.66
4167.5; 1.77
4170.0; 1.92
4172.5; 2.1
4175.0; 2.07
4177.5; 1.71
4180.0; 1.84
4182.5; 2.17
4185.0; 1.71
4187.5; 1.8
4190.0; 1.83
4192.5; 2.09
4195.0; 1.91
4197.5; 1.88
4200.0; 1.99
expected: 14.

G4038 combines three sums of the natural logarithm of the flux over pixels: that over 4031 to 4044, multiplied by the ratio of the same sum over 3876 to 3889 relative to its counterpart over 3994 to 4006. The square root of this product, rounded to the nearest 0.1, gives 1.7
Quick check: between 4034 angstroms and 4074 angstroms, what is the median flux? 1.87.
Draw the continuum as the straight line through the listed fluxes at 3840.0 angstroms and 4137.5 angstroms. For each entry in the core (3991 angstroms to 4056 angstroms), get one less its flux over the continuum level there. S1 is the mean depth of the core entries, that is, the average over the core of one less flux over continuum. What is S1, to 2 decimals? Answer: -0.17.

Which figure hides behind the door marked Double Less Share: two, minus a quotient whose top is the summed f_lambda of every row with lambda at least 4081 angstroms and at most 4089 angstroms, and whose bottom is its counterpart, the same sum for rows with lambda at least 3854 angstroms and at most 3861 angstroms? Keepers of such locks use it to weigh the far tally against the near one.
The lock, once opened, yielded 1.02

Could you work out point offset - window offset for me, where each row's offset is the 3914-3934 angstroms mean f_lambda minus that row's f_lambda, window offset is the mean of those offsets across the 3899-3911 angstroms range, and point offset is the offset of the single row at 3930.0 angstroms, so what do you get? 0.3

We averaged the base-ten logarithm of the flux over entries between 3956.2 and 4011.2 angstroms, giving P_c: 0.19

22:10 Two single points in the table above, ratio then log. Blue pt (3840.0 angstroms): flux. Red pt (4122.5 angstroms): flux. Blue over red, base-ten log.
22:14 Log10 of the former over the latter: -0.28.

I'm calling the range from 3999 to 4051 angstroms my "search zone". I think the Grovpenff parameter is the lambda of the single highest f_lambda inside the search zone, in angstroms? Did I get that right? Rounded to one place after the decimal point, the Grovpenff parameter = 4042.5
